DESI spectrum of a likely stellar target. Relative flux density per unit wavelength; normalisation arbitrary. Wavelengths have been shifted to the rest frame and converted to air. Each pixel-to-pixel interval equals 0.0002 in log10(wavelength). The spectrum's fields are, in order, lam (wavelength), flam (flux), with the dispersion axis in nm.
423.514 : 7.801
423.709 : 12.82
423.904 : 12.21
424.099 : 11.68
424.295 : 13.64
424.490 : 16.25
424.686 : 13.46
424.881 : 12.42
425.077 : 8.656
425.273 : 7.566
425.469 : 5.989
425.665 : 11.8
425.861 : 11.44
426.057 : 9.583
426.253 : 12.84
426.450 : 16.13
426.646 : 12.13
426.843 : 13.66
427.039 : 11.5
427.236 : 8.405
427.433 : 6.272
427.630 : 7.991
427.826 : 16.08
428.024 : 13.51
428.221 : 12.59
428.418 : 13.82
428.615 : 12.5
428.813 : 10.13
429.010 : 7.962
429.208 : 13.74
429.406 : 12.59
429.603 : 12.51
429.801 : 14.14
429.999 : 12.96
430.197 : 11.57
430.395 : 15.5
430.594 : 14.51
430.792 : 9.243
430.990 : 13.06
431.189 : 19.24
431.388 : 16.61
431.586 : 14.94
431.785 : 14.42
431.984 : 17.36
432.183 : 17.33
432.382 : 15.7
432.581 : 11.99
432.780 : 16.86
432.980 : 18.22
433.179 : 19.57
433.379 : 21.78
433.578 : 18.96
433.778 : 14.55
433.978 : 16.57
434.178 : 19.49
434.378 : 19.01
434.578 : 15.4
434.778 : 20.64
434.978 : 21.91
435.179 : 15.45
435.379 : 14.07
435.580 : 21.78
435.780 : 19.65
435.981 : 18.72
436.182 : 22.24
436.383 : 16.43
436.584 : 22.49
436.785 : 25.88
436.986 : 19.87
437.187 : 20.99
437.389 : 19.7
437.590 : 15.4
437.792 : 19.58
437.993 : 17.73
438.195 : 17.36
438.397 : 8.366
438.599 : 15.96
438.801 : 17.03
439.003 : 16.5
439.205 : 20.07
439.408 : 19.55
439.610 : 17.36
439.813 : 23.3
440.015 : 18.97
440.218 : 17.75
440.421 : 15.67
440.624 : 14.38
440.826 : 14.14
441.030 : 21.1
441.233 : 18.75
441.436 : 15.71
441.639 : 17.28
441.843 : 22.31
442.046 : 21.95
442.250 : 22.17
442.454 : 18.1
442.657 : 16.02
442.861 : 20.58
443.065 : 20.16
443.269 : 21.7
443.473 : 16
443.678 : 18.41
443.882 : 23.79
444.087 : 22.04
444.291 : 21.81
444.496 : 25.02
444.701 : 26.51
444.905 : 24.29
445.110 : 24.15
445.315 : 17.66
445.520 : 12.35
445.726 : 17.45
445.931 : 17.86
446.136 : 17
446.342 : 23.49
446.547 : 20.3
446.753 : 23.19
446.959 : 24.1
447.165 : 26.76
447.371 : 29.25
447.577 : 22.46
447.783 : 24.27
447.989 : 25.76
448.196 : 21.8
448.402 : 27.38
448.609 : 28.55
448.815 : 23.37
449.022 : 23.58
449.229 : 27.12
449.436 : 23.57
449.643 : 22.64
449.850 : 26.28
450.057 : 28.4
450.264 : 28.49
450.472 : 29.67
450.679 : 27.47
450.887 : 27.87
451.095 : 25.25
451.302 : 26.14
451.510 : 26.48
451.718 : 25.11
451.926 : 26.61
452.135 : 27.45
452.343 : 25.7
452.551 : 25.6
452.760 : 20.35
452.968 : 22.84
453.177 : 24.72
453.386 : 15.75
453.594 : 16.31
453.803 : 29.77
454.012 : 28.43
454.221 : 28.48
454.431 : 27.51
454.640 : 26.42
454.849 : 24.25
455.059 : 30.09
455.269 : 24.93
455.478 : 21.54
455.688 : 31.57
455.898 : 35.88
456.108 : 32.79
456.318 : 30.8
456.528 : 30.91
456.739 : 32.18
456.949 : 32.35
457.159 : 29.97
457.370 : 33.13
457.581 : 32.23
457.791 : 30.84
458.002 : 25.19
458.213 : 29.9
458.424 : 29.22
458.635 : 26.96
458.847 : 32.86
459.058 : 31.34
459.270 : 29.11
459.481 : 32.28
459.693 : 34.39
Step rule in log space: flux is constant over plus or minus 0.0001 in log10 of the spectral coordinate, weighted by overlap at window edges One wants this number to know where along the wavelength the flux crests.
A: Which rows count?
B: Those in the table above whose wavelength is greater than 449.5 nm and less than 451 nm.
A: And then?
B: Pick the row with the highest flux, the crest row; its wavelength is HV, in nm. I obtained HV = 450.472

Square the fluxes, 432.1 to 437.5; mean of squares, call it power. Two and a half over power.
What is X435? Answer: 0.007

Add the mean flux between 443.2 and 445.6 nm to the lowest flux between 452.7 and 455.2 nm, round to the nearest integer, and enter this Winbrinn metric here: 37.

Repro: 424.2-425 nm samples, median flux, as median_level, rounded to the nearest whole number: 14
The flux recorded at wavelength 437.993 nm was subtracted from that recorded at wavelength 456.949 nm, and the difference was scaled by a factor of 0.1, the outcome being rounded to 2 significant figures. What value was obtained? 1.5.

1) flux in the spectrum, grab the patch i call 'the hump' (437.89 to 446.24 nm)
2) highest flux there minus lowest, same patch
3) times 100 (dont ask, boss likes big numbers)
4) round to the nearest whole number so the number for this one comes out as 1814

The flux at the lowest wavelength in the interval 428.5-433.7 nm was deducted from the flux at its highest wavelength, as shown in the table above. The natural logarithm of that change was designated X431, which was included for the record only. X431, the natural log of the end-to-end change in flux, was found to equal 1.9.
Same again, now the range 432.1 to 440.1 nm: 0.5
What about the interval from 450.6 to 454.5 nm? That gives -3.2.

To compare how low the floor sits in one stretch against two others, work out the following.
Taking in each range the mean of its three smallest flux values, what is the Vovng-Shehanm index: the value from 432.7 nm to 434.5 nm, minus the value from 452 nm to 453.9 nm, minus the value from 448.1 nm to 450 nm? -24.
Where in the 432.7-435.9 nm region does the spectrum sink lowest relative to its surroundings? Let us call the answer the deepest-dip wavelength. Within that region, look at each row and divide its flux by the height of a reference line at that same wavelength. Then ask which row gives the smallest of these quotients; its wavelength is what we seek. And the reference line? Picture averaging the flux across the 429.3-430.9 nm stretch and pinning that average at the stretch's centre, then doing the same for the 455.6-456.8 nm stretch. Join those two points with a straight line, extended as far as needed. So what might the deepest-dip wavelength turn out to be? 435.379 nm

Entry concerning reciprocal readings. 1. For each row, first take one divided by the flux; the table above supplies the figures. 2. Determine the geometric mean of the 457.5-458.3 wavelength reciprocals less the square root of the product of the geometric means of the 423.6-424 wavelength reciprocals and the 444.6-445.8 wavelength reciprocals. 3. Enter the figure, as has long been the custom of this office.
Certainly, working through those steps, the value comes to -0.0296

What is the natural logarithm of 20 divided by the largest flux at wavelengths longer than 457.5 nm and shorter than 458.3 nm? -0.5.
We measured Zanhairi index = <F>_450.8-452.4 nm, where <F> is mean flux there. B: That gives 26.3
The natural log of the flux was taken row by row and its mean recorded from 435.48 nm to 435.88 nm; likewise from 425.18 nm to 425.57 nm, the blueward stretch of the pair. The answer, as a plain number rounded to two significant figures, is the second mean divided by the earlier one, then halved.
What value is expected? 0.31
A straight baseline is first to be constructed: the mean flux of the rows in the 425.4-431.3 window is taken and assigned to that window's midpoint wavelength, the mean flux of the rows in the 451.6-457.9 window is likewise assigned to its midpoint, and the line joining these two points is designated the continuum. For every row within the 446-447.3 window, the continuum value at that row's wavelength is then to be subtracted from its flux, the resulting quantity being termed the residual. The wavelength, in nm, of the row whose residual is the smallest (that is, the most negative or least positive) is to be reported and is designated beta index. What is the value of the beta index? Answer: 446.136 nm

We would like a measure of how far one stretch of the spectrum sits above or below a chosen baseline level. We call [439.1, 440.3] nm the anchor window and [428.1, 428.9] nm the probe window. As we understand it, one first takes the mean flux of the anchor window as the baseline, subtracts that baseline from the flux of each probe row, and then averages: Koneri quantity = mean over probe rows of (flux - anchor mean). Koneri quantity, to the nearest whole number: -7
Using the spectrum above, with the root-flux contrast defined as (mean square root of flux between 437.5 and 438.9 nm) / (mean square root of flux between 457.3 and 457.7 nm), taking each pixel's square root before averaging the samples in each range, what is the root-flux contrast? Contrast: 0.69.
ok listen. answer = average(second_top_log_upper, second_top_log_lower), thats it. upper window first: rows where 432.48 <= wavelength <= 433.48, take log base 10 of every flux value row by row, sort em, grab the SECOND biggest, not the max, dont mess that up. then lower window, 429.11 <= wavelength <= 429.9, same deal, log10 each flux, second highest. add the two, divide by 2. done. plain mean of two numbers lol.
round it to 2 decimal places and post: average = 1.21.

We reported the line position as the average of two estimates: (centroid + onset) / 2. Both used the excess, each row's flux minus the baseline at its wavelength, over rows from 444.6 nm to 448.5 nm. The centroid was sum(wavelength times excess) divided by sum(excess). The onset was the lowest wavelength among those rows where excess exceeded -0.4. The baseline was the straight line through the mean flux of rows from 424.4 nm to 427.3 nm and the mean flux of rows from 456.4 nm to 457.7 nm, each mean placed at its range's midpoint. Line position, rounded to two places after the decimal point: 445.41 nm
